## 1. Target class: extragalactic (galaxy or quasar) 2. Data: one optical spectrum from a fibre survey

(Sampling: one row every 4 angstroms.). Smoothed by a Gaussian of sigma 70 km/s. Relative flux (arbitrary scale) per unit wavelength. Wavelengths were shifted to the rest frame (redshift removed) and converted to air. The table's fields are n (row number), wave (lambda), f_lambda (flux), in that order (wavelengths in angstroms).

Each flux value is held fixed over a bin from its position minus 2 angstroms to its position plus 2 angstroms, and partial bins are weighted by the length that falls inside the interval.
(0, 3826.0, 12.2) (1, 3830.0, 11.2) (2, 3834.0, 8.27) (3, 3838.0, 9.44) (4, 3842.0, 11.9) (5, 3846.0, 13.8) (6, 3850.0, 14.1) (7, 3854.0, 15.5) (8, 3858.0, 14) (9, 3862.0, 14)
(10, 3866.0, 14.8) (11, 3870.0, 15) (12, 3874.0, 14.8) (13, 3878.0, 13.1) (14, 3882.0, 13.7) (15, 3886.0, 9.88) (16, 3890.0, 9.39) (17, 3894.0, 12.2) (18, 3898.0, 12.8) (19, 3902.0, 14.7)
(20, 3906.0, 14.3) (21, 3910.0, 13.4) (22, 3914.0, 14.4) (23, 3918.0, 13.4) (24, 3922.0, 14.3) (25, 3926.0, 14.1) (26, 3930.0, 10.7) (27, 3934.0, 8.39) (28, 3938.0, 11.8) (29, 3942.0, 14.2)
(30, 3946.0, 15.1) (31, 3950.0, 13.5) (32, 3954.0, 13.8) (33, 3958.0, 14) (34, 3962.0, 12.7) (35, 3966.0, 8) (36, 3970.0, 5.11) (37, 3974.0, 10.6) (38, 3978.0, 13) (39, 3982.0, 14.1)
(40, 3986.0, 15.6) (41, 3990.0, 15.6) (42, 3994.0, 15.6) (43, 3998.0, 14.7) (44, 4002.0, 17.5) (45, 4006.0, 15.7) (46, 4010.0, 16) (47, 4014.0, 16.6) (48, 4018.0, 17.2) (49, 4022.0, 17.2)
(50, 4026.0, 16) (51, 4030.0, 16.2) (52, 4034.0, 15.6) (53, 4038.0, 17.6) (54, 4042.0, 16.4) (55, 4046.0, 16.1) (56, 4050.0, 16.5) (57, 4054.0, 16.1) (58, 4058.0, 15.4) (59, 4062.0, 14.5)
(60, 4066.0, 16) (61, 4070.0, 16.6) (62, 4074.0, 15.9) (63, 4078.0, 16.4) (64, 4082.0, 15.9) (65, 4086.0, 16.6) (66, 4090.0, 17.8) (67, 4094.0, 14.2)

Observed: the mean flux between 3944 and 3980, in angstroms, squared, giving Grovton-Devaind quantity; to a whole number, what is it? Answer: 138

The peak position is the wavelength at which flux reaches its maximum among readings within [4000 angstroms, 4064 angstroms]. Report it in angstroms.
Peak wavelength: 4038.0 angstroms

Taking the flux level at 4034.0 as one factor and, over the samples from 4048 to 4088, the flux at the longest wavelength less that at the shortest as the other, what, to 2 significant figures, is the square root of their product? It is 1.2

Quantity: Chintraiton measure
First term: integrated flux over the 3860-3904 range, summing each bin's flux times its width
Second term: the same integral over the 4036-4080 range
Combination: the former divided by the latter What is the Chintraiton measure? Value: 0.81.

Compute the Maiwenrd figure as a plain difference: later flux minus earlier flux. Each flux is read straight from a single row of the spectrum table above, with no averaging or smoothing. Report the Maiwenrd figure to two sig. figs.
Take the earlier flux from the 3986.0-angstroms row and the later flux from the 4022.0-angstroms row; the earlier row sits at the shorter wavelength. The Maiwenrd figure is 1.6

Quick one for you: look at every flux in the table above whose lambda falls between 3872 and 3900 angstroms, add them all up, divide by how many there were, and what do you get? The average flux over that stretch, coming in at 12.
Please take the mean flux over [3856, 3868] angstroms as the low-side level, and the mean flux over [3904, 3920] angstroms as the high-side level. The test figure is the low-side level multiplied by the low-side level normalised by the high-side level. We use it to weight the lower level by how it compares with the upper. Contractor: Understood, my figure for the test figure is 15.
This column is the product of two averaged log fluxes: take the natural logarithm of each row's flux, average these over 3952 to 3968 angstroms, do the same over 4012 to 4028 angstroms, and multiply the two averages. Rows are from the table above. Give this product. 6.96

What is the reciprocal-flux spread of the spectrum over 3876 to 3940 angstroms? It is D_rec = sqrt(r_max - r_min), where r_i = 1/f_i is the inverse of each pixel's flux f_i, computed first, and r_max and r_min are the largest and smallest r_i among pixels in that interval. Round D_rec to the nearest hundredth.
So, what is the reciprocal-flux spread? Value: 0.23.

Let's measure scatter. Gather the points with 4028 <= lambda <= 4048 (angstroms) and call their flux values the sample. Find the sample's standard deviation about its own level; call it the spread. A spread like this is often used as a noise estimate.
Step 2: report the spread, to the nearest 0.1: 0.7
